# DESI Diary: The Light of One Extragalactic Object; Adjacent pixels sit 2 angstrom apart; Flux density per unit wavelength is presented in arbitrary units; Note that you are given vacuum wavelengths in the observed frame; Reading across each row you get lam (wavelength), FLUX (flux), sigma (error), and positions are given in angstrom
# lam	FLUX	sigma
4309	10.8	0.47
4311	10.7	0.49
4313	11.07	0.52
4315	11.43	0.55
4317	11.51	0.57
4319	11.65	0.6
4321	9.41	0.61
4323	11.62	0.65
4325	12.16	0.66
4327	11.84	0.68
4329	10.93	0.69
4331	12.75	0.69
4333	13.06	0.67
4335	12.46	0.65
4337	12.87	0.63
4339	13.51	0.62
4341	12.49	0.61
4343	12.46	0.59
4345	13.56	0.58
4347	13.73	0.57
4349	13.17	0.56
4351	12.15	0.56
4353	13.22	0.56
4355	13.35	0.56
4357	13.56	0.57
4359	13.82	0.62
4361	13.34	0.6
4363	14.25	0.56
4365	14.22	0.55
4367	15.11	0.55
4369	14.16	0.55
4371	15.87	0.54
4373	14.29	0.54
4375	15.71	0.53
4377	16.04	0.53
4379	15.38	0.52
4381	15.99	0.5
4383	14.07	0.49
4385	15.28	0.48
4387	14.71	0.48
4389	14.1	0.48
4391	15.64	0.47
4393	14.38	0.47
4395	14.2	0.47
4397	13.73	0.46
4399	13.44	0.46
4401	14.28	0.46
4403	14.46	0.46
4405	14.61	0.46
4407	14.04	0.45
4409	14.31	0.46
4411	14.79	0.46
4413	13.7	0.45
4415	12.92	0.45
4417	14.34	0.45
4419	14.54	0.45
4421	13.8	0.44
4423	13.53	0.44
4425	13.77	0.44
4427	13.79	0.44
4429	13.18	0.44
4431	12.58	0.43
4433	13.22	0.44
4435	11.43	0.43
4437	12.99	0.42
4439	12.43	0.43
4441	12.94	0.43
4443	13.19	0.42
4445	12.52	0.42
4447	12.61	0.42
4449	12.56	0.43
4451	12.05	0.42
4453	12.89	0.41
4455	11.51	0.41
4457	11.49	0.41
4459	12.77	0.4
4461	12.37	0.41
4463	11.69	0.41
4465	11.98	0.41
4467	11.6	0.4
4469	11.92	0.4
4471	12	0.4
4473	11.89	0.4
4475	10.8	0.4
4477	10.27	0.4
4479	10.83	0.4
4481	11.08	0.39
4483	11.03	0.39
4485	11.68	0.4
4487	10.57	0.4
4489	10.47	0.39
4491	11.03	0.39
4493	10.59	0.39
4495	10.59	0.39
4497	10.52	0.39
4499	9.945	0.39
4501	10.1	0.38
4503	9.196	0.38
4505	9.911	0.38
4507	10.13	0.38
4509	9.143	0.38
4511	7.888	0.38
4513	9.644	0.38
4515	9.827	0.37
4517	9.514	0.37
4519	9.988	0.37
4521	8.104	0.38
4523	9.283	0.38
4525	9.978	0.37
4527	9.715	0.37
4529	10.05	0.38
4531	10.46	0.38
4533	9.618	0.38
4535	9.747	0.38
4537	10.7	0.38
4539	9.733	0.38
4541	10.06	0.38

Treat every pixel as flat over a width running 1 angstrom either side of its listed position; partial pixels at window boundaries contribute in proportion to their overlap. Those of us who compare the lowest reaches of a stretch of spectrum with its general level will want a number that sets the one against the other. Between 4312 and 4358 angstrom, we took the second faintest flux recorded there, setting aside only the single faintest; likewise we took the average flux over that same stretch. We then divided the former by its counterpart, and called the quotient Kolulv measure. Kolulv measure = 0.89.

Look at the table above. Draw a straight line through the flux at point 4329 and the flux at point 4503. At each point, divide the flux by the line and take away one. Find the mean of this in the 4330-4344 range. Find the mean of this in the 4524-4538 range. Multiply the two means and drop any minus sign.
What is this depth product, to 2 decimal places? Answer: 0.02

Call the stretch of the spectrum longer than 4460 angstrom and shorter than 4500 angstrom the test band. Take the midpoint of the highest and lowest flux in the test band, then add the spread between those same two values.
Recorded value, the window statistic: 14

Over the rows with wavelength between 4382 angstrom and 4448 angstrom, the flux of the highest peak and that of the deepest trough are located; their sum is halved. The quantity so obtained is 13.5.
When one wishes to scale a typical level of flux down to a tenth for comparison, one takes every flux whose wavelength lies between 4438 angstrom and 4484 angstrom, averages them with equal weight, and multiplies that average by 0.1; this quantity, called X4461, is 1.19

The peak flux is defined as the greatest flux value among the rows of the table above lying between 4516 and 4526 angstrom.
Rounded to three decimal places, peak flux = 9.988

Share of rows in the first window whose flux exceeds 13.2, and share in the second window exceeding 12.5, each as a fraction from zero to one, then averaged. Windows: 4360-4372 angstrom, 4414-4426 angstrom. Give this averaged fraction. 1.00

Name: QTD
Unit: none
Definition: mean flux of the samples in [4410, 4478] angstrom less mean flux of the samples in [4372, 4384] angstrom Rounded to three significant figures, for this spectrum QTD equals -2.60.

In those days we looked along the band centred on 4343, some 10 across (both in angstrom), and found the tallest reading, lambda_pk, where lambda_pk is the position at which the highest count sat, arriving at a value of 4347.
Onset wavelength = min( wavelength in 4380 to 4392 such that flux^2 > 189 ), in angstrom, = 4381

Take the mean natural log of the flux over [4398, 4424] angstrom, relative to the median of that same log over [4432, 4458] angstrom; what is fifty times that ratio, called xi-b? 52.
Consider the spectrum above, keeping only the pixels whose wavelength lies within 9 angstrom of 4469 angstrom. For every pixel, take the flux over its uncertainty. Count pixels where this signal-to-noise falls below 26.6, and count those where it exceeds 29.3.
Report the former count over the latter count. 0.25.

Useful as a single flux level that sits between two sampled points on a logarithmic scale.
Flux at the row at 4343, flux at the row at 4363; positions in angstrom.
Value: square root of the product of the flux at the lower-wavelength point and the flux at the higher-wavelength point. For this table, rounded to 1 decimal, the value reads 13.3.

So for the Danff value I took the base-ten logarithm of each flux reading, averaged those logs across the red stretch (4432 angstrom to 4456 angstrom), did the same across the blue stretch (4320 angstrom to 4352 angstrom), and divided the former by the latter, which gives 1.01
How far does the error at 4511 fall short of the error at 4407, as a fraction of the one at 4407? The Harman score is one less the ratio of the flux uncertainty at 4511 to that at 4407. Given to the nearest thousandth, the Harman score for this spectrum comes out 0.156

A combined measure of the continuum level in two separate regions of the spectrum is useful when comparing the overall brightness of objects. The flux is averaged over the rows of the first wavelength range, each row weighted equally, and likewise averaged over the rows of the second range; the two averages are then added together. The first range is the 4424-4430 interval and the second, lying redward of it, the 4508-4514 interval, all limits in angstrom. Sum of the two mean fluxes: 22.5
